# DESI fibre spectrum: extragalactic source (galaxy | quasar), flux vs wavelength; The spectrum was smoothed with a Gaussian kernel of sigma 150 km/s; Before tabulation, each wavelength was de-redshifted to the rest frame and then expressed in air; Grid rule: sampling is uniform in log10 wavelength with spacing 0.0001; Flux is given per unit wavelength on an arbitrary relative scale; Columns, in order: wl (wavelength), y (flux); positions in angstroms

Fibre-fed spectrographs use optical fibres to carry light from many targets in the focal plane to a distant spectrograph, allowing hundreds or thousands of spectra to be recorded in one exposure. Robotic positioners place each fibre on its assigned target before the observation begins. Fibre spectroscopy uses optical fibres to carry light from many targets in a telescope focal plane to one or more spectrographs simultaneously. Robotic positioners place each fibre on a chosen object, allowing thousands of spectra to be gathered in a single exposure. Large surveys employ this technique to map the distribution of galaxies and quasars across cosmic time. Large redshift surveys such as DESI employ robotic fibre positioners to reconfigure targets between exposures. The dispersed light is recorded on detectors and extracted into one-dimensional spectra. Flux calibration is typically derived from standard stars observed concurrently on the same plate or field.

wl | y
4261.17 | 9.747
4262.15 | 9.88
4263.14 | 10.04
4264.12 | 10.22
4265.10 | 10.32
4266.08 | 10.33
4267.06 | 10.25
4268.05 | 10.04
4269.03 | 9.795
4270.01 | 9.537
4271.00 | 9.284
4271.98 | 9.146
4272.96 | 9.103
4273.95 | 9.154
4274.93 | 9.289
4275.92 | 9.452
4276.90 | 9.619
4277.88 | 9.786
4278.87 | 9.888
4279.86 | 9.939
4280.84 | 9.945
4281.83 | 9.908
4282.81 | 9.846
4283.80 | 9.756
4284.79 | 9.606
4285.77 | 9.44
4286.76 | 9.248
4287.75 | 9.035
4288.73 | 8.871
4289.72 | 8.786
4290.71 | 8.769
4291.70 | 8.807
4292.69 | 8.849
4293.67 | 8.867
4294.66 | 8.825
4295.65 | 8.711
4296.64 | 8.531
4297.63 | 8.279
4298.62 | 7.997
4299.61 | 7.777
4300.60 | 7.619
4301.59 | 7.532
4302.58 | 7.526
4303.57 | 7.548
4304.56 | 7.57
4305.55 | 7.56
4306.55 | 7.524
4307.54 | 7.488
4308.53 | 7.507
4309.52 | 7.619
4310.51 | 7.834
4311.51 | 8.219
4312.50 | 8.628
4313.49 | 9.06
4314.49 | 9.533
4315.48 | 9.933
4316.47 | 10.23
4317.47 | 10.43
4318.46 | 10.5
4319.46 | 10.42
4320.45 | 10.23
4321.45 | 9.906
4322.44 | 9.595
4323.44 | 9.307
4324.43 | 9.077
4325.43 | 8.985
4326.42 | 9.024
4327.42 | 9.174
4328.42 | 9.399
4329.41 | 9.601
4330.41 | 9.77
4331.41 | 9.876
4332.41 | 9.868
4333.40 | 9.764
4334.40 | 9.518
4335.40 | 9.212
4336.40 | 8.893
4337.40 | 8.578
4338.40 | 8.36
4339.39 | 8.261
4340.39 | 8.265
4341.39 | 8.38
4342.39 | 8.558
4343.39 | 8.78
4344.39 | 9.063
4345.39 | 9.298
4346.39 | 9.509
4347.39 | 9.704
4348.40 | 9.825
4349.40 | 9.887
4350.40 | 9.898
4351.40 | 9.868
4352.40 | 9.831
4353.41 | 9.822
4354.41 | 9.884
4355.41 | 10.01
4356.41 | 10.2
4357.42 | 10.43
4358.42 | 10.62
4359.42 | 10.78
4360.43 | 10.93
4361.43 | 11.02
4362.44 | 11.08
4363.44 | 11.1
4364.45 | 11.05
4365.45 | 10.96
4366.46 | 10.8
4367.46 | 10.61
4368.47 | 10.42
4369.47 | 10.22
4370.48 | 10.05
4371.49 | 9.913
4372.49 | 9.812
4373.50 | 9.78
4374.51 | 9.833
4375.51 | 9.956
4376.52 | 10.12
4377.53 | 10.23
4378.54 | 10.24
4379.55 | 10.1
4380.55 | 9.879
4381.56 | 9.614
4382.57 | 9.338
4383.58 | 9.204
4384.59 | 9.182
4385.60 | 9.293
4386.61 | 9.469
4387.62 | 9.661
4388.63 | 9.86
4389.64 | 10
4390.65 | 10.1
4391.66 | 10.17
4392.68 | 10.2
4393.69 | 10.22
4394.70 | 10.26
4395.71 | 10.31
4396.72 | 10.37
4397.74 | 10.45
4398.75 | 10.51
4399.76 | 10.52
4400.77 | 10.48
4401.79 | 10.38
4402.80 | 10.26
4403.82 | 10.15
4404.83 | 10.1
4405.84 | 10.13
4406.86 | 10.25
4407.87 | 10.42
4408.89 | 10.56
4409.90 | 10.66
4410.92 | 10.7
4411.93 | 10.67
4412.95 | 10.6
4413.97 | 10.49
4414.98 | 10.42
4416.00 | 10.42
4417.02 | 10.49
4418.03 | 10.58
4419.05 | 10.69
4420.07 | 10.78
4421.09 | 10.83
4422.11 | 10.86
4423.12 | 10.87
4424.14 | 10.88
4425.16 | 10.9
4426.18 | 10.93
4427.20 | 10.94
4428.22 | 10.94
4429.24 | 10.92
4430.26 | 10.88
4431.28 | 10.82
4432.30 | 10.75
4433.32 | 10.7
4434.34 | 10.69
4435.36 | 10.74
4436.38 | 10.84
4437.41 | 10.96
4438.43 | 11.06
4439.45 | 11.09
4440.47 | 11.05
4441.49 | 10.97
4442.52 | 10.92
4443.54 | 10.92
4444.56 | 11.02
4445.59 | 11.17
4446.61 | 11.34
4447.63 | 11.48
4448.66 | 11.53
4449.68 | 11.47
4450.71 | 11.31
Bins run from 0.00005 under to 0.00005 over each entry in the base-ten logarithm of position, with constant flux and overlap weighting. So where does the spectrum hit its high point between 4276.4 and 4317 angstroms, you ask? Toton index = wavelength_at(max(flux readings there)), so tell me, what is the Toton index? 4316.47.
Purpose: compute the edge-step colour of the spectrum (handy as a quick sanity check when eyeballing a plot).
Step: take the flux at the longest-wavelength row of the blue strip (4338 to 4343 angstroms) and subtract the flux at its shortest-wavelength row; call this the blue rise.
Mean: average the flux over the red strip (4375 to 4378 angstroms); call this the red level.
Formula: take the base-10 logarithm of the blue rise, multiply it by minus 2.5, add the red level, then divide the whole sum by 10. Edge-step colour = 1.19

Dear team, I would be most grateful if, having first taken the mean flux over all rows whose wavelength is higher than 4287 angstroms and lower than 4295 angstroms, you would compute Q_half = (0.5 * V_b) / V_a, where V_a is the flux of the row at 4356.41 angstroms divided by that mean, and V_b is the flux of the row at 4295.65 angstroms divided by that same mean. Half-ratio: 0.43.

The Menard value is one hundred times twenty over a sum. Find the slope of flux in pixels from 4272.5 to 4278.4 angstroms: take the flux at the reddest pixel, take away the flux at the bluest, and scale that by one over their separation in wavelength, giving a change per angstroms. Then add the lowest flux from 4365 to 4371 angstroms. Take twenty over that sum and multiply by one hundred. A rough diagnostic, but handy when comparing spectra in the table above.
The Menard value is 196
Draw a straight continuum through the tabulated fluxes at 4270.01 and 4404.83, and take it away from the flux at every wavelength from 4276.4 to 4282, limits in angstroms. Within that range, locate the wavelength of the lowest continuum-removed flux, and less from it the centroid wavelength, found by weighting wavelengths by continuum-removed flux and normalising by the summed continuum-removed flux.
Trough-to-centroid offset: -3.0 angstroms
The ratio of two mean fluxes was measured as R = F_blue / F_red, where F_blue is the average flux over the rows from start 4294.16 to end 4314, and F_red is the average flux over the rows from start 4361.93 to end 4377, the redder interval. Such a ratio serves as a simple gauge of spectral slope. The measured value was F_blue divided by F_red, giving 0.77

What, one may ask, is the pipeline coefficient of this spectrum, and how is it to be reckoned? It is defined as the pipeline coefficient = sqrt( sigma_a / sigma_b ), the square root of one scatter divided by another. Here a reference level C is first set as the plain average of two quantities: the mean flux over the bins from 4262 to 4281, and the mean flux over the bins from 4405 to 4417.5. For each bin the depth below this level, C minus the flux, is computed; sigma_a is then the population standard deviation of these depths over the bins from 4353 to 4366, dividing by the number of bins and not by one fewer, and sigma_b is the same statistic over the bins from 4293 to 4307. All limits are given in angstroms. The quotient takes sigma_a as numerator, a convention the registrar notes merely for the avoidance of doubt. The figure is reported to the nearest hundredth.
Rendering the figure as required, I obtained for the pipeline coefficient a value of 0.95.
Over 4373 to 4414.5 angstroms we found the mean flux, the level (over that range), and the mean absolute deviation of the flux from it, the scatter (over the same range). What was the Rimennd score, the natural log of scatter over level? -3.5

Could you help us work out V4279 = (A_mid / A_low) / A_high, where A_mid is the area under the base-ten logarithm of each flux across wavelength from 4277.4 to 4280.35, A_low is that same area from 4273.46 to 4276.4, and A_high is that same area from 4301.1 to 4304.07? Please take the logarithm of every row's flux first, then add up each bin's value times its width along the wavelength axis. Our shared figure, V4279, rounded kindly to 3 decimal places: 0.394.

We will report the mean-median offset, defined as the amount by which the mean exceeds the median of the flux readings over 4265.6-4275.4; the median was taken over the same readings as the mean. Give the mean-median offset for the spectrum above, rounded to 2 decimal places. 0.18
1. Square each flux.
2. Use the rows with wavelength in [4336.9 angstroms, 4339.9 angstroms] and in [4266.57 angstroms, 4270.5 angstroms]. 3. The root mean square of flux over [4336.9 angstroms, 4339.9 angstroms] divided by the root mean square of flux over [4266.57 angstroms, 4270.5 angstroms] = 0.85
